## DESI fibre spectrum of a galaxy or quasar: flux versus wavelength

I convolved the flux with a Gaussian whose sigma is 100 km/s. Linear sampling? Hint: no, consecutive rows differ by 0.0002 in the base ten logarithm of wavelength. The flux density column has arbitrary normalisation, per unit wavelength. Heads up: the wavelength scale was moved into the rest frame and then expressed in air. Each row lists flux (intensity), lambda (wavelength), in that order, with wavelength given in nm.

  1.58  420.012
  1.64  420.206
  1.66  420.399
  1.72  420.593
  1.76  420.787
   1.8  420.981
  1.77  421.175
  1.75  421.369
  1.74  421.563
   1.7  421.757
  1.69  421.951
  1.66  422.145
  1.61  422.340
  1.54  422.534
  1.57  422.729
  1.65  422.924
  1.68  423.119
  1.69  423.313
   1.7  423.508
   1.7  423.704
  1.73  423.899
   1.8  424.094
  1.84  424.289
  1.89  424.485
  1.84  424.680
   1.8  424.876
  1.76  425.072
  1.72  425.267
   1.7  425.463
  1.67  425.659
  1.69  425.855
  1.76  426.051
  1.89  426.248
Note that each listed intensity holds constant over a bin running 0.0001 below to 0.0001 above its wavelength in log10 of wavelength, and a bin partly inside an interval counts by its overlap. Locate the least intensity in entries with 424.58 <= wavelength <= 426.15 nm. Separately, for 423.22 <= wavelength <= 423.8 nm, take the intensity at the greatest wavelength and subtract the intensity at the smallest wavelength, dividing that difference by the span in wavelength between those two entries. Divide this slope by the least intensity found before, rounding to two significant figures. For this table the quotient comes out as 0.015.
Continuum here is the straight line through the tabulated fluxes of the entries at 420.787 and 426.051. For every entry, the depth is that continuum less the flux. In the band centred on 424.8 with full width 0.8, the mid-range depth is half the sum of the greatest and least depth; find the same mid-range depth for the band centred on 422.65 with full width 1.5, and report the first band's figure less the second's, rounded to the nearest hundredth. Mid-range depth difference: -0.21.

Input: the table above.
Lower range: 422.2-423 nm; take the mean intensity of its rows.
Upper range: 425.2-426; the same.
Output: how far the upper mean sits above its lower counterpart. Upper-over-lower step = 0.10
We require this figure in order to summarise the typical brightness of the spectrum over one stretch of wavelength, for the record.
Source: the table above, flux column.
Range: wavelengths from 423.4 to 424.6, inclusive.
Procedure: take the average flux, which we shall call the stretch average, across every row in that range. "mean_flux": 1.78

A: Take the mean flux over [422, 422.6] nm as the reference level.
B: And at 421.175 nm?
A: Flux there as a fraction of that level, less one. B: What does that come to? 0.10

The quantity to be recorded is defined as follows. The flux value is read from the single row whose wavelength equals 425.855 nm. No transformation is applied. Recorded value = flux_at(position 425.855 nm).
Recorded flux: 1.69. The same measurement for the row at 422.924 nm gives 1.65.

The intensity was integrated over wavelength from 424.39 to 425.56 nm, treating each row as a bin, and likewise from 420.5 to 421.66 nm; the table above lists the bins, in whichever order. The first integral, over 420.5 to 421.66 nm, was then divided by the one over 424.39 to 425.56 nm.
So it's 1.0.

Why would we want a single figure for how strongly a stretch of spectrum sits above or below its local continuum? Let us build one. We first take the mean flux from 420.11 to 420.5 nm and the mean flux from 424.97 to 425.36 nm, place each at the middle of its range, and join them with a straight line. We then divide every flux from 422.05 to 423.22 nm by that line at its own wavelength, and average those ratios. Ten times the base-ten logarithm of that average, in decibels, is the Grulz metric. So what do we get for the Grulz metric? -0.20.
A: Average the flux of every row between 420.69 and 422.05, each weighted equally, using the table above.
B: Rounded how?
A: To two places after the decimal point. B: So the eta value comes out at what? 1.74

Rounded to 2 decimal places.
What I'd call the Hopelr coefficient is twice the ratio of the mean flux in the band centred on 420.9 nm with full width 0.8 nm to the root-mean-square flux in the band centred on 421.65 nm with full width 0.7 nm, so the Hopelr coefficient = 2.05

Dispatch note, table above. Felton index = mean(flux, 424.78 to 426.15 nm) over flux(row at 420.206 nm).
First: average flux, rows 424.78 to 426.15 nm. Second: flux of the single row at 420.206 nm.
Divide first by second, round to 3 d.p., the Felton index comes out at 1.054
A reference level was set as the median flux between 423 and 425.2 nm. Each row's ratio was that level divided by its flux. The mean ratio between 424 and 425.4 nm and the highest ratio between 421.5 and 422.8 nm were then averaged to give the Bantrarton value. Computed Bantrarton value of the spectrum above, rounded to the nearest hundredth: 1.06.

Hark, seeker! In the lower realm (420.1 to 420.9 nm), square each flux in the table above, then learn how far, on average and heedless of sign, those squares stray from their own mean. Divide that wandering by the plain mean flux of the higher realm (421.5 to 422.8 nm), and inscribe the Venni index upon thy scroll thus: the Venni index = 0.093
